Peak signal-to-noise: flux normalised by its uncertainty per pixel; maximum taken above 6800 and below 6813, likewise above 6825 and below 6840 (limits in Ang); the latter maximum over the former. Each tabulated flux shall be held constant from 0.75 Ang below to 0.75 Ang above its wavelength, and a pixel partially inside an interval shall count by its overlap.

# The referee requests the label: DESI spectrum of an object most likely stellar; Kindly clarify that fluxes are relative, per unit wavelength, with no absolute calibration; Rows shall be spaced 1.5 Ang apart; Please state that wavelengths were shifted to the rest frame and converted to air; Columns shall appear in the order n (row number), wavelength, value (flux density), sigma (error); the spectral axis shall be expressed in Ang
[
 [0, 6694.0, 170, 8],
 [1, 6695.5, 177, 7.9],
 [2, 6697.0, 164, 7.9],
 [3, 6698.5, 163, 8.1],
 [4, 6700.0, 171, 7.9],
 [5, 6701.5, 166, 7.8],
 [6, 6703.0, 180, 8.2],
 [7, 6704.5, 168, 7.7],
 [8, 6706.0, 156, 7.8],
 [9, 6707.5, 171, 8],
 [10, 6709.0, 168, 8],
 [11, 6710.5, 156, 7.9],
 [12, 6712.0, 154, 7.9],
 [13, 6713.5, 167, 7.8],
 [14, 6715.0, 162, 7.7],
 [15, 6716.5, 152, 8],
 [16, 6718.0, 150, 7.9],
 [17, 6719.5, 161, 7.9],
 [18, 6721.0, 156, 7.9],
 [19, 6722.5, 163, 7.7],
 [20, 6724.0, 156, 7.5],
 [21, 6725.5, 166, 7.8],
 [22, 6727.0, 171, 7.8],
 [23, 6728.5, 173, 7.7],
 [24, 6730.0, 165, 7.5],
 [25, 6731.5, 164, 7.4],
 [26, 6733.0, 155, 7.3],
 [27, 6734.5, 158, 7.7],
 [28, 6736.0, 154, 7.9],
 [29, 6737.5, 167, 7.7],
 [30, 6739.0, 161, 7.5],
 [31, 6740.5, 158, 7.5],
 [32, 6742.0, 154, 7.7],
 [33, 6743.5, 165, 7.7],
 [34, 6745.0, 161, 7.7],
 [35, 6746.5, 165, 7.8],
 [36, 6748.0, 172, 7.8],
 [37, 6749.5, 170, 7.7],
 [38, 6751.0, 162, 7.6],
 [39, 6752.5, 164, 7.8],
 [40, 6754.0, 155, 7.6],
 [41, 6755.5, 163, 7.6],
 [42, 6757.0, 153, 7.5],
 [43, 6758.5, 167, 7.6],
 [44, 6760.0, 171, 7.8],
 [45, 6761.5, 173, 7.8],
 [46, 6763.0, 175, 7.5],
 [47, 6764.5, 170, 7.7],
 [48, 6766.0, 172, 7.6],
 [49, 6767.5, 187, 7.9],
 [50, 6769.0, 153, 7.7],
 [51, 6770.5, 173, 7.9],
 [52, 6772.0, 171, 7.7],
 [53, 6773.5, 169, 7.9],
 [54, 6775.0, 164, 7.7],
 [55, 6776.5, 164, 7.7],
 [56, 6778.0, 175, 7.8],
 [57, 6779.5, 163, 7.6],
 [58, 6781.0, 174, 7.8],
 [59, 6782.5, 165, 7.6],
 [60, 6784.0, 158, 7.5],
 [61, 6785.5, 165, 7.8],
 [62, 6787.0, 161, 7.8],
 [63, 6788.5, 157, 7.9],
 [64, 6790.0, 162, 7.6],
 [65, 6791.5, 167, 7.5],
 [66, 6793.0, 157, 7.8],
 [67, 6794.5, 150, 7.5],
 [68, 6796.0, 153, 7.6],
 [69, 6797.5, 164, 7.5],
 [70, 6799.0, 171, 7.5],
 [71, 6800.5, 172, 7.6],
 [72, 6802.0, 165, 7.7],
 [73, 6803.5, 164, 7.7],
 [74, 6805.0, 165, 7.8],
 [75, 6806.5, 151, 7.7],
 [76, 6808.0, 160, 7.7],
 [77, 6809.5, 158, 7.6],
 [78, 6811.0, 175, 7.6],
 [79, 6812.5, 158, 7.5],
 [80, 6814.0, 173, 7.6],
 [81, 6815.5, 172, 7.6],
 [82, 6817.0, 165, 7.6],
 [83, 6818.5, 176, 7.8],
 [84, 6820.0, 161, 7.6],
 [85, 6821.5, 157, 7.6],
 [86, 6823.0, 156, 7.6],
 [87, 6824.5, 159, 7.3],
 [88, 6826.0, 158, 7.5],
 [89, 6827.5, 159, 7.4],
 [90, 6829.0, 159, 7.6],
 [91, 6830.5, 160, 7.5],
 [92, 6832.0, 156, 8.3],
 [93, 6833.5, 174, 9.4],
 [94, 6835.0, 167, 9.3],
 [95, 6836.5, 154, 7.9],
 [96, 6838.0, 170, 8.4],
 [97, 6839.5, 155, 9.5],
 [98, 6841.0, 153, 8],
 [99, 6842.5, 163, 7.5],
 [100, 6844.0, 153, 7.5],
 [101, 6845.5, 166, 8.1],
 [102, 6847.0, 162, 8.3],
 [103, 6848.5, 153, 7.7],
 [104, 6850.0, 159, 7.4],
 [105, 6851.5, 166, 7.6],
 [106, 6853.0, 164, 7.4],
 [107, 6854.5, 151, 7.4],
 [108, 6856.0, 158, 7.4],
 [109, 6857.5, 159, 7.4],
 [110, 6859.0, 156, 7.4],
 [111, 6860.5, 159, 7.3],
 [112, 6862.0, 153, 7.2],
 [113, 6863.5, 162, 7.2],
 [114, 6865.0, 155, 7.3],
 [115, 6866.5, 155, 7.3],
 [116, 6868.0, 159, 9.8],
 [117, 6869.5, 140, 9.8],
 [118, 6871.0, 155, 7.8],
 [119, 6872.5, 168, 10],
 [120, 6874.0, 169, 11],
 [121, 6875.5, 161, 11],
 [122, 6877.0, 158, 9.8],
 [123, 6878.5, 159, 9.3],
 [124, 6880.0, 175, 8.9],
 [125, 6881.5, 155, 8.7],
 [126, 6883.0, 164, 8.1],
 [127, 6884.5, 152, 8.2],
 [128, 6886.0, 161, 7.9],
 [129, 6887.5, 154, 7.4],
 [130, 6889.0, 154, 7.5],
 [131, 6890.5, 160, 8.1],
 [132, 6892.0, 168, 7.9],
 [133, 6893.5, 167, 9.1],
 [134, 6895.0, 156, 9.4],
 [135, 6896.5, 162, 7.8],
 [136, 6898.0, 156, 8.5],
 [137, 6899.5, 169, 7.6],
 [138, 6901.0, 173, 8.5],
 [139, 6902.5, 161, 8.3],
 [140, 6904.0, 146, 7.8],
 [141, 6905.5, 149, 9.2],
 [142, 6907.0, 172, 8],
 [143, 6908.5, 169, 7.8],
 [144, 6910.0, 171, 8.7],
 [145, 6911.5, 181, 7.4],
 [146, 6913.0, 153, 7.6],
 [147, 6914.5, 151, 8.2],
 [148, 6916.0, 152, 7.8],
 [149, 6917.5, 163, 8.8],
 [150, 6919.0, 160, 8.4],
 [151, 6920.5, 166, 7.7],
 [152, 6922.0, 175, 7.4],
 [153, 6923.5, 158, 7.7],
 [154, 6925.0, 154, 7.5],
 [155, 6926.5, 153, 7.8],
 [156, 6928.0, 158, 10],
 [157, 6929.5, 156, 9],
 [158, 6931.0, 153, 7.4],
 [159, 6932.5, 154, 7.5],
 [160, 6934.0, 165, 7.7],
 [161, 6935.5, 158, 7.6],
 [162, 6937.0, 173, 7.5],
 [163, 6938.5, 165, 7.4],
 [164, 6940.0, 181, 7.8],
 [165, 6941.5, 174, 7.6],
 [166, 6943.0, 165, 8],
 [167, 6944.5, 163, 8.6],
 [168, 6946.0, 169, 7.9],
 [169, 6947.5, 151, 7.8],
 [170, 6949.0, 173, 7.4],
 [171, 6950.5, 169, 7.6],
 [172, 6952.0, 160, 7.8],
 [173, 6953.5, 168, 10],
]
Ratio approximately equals 0.93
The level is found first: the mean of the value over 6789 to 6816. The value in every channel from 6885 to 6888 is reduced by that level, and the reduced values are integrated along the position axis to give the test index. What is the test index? -17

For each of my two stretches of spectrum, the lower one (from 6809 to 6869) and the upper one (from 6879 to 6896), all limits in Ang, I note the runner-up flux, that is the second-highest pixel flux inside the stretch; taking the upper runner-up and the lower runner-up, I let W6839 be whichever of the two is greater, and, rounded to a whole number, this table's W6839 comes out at 175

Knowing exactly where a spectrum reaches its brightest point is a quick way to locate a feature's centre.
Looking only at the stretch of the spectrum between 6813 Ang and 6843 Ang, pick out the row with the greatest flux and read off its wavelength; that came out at 6818.5 Ang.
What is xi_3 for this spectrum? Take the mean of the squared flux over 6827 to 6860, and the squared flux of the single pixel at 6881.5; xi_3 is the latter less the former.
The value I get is -1567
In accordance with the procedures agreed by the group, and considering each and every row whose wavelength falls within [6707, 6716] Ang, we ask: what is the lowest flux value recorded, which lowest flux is 154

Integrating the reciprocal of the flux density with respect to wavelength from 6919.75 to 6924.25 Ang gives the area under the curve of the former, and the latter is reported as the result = 0.0271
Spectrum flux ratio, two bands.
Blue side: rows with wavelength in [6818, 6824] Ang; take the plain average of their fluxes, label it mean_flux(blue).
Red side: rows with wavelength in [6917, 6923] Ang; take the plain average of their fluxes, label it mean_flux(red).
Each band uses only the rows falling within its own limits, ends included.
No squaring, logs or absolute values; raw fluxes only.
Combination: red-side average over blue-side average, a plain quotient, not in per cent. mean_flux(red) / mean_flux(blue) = 1.02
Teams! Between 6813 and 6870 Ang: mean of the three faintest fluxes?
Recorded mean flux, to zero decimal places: 148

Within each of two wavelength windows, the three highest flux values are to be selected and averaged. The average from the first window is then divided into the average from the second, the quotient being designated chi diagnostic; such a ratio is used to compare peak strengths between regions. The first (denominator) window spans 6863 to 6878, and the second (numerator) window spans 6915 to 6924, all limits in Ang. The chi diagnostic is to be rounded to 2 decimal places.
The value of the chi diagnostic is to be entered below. 1.01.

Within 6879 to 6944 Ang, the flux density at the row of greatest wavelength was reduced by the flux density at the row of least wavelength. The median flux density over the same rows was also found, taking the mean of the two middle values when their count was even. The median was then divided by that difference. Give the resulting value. -16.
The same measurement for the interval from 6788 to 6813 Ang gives 162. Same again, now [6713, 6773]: 41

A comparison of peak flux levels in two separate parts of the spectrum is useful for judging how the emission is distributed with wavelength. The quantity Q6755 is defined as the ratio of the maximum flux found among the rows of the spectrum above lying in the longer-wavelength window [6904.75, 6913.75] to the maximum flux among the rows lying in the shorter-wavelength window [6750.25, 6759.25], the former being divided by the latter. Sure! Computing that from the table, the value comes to 1.08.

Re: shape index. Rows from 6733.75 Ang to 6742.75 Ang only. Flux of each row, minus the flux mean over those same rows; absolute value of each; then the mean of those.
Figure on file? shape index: 3.6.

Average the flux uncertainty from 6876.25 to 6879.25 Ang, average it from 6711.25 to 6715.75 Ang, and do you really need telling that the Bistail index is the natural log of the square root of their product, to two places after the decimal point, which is 2.16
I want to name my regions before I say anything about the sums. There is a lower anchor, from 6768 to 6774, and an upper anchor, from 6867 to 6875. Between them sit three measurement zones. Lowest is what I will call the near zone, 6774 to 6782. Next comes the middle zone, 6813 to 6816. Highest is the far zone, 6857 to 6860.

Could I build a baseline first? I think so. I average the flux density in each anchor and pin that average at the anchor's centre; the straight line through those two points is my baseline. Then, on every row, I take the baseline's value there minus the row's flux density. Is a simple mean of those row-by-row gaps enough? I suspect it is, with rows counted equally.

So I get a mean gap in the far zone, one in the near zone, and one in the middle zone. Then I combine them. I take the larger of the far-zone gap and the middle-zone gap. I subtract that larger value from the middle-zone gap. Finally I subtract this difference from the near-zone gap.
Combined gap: 9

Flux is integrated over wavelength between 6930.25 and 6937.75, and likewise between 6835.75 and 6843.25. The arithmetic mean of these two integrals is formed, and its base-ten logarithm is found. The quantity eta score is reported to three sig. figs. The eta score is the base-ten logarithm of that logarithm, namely 0.488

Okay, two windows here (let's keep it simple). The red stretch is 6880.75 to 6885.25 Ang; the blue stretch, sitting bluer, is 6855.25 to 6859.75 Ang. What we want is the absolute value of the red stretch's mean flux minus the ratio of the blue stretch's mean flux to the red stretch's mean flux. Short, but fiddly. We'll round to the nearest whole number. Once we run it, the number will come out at 156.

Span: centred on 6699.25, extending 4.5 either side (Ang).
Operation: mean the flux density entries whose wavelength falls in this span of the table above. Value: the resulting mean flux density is 170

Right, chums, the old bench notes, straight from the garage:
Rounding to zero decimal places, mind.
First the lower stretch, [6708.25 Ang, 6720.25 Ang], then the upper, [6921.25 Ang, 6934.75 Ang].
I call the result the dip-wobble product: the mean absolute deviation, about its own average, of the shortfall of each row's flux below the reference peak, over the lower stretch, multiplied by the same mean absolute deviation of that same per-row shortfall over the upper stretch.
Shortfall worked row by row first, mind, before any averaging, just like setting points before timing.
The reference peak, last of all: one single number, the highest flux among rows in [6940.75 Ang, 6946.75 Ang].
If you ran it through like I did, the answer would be 30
